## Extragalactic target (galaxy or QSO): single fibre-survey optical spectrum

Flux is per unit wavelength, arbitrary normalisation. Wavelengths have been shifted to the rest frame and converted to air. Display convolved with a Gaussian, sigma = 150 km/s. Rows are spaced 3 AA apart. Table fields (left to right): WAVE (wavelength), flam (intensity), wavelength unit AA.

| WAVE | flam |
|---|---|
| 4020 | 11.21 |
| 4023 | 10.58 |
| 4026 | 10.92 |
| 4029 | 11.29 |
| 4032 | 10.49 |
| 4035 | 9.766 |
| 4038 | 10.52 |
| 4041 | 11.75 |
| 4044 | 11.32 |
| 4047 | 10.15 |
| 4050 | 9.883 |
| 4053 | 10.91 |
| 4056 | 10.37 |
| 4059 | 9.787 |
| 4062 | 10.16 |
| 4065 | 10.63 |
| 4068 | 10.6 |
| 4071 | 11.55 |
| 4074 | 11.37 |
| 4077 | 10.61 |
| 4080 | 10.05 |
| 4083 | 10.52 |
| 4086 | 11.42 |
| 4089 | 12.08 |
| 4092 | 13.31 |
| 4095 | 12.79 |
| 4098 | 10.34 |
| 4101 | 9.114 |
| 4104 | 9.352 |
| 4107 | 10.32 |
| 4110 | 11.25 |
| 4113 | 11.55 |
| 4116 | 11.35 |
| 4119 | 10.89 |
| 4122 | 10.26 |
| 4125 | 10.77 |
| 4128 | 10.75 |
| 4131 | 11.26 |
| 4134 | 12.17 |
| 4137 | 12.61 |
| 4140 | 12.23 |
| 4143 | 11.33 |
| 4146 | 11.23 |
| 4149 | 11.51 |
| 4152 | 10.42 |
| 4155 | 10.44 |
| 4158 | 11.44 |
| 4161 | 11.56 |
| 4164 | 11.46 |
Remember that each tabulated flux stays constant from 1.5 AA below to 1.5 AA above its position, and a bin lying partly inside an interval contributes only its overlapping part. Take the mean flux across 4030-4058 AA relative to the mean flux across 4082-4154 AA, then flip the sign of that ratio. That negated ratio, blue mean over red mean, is -0.94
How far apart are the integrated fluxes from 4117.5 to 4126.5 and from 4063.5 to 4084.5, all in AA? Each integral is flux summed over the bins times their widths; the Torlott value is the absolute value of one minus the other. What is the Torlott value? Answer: 130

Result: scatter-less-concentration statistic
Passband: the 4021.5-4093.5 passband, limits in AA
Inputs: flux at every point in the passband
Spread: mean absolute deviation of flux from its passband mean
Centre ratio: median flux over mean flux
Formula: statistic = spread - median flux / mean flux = -0.35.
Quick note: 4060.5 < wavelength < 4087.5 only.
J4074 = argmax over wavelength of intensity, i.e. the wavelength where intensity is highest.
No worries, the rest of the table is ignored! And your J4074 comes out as 4071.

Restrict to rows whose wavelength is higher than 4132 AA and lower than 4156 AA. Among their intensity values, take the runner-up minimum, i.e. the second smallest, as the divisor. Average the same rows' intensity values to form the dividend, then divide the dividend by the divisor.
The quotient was 1.10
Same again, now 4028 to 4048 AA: 1.06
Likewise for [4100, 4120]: 1.13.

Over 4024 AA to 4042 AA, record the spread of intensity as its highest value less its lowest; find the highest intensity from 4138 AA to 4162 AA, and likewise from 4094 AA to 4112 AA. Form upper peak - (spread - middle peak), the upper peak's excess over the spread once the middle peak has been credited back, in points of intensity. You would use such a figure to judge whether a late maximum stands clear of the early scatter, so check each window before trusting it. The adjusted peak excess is 23.0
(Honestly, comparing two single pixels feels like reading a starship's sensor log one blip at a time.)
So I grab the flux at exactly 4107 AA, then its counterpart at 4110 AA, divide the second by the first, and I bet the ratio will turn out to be 1.09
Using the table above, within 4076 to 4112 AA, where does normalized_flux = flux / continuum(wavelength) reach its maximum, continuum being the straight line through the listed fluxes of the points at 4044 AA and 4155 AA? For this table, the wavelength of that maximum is 4092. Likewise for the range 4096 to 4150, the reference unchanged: 4137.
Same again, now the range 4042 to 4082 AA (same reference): 4071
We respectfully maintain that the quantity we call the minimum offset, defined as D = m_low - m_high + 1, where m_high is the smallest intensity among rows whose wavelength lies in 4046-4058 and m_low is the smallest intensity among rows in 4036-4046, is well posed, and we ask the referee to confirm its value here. 1.6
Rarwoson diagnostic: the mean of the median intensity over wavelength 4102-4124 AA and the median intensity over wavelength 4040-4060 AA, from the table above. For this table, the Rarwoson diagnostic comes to 10.6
